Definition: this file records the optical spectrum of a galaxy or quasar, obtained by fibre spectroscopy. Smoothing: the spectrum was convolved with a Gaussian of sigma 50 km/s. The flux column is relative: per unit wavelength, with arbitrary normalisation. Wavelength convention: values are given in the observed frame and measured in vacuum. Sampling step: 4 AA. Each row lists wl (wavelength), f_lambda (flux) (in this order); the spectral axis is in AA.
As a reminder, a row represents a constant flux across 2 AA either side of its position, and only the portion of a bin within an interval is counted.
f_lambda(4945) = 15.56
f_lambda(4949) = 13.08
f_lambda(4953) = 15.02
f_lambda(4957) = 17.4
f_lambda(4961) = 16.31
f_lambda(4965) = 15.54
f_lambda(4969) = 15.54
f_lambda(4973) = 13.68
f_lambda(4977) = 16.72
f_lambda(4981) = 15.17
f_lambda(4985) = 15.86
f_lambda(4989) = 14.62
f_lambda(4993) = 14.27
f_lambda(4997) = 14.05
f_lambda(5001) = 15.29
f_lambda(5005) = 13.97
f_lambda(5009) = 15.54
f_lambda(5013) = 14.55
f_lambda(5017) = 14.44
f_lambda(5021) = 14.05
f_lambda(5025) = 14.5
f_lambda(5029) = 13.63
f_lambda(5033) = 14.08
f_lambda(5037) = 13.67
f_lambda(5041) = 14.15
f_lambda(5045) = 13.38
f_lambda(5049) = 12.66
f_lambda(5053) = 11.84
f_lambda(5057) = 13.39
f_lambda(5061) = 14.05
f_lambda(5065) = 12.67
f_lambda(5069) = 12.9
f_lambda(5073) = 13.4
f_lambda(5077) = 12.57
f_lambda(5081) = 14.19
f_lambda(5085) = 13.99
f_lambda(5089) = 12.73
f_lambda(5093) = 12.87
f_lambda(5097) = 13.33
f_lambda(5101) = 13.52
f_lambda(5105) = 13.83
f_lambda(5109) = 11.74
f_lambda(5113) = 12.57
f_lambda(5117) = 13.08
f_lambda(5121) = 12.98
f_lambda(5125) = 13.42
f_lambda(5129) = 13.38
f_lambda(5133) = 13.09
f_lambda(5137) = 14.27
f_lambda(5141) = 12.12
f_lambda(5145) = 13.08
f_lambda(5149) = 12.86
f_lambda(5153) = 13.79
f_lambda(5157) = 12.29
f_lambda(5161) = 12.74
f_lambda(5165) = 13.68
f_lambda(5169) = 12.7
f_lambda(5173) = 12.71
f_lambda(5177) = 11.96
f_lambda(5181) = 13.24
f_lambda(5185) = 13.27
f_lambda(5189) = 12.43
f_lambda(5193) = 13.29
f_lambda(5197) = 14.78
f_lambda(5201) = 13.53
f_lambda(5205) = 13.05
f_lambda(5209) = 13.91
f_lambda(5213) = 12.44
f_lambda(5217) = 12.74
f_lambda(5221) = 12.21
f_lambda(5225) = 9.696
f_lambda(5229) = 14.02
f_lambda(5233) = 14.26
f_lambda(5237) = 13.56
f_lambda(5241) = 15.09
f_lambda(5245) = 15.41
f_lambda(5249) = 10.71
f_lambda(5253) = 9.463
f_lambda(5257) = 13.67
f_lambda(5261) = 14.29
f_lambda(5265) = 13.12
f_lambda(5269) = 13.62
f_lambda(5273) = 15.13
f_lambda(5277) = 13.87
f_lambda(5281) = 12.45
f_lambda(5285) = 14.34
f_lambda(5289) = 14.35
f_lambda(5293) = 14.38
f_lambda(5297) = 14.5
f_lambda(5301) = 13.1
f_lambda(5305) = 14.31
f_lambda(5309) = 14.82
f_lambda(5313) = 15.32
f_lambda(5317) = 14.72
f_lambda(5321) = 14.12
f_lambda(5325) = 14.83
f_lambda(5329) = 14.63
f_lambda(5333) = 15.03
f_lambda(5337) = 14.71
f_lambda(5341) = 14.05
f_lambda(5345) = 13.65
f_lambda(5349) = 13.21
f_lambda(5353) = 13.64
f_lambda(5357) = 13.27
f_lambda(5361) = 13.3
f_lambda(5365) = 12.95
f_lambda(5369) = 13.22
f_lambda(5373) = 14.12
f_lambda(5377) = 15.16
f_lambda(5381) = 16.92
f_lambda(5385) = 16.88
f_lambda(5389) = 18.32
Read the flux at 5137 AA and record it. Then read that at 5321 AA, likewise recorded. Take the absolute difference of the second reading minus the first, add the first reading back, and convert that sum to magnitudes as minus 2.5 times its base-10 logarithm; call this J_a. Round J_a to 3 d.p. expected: -2.897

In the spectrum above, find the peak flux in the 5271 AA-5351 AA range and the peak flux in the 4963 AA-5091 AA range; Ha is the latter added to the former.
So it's 32.0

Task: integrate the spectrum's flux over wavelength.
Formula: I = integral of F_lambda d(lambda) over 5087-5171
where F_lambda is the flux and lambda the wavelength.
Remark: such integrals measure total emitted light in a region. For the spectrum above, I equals 1096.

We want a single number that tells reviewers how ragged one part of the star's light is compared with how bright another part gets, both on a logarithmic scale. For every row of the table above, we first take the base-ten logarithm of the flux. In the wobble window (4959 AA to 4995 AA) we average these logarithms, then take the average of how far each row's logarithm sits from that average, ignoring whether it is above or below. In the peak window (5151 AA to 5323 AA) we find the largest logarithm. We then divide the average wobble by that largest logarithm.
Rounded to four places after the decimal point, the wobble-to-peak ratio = 0.0186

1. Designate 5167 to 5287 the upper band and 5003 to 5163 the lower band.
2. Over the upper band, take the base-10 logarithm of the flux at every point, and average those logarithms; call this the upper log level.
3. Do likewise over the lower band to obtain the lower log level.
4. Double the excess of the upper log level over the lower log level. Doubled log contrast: -0.018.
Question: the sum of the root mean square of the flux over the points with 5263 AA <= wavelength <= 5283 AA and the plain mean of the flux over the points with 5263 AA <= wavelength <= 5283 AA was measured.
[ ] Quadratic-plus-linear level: 27.3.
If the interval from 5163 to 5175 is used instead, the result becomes 26.1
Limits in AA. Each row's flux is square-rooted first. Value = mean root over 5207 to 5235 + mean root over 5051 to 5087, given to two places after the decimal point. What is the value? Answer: 7.20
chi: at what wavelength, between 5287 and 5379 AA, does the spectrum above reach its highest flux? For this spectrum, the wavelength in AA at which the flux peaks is 5313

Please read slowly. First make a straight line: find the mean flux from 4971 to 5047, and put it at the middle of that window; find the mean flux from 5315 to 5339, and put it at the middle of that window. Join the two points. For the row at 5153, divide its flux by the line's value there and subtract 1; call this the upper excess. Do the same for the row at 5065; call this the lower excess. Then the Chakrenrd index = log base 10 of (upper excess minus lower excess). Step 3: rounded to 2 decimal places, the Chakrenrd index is -1.13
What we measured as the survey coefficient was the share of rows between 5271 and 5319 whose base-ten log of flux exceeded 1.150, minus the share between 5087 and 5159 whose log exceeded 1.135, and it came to 0.6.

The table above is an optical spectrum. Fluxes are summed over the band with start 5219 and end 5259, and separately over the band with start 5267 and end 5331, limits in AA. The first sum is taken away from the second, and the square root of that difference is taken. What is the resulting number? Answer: 10.0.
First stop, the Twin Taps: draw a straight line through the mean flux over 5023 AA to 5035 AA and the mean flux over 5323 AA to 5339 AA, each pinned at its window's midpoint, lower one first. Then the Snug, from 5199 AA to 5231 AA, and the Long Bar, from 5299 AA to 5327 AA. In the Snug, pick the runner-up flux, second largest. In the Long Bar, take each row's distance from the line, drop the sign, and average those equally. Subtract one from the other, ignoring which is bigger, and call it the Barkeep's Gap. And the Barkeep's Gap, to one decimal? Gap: 13.4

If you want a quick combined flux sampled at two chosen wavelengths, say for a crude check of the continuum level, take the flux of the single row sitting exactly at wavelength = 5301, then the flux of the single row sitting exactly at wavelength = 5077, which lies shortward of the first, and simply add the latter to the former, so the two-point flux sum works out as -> 25.7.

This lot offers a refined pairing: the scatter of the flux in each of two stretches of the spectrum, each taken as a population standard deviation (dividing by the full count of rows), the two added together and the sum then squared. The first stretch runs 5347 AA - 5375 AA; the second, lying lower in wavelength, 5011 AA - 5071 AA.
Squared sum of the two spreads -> 1.3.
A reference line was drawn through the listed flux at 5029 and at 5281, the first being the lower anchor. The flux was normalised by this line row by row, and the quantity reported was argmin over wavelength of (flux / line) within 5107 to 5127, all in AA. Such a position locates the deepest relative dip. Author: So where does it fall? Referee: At 5109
